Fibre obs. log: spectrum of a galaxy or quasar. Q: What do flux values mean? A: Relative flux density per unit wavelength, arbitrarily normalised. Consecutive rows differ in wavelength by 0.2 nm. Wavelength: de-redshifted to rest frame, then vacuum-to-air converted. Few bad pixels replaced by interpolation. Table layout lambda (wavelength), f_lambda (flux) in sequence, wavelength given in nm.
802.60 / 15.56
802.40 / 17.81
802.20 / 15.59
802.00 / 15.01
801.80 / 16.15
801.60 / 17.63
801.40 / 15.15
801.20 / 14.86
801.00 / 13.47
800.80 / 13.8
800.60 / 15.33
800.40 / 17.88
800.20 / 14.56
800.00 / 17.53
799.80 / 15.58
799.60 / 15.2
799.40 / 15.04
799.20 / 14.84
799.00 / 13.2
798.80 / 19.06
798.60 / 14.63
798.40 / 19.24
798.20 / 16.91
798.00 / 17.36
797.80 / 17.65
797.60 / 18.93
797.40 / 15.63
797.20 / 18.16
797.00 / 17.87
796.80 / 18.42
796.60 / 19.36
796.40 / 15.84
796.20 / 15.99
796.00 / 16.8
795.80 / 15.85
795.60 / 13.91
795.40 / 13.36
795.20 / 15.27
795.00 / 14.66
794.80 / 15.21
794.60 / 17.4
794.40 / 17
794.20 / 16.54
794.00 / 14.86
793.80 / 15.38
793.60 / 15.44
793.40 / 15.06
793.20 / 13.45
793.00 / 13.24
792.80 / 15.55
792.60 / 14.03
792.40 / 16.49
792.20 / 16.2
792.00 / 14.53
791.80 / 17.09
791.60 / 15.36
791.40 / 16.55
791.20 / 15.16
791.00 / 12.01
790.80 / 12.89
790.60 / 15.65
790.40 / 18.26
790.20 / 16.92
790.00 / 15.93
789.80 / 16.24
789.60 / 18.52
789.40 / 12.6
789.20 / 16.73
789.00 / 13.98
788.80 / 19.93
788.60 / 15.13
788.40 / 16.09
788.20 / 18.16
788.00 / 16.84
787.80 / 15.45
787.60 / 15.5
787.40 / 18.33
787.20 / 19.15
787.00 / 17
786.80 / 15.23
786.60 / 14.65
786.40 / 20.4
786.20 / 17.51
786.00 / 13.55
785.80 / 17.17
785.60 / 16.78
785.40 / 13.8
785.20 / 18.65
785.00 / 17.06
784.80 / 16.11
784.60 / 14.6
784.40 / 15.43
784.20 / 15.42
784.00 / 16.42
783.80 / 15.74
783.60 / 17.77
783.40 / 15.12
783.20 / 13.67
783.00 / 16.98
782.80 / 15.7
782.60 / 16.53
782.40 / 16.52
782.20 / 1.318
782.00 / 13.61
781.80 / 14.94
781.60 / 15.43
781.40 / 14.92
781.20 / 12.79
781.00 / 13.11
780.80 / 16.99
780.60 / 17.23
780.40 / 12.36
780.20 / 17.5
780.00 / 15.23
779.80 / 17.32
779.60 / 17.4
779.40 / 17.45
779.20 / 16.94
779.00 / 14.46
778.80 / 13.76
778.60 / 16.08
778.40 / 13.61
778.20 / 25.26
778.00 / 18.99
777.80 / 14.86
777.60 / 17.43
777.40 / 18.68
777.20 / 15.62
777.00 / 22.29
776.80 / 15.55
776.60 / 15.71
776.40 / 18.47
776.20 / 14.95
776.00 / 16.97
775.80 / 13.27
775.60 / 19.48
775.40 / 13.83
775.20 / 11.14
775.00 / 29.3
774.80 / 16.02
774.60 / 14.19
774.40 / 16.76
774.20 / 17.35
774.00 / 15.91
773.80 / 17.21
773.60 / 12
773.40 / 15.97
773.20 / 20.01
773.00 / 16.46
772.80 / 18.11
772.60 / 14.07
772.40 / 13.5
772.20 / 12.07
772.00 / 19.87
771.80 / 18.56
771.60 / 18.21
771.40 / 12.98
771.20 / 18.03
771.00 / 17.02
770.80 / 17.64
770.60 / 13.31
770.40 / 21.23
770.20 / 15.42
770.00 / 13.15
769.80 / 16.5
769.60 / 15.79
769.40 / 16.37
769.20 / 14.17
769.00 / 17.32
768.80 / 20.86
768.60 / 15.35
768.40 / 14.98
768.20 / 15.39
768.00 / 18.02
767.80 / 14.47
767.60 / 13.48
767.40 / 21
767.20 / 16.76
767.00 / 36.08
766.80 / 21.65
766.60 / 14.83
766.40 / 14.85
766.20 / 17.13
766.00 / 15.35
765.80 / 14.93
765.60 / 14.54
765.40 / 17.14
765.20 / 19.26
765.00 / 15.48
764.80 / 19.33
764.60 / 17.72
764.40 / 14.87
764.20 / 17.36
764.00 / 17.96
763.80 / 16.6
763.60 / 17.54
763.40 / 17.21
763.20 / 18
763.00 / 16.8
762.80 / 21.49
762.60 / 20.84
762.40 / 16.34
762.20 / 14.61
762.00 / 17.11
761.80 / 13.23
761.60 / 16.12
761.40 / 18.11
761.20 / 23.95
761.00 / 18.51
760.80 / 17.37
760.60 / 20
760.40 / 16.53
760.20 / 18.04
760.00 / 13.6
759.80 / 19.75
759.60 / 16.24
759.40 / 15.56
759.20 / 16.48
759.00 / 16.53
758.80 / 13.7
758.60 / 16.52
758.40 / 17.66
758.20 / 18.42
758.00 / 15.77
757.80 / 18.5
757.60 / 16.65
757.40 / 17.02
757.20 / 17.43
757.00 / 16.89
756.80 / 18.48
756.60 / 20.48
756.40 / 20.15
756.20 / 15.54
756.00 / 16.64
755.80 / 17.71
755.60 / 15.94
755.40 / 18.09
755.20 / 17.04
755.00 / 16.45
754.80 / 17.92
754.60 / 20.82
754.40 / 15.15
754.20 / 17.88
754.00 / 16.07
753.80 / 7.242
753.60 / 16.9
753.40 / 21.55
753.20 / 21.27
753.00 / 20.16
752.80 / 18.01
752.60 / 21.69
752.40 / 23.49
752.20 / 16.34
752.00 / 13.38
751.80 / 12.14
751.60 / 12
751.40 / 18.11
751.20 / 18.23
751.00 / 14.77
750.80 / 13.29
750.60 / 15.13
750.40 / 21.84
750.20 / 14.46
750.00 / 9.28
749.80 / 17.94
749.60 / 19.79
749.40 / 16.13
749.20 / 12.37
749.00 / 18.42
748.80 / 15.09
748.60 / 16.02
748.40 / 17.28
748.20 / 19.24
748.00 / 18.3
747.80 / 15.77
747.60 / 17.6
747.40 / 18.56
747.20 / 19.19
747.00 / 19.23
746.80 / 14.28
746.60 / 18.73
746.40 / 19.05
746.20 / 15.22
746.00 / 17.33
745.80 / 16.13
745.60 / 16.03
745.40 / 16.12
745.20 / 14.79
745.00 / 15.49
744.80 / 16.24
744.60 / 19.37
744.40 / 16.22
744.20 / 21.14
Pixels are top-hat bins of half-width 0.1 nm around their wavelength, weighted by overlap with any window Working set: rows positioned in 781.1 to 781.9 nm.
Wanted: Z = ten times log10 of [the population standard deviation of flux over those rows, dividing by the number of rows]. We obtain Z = 0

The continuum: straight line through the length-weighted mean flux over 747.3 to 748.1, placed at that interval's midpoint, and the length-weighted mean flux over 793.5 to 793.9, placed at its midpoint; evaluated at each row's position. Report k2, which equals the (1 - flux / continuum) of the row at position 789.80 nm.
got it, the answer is -0.042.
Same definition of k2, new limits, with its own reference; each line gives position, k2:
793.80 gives 0.002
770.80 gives -0.070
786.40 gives -0.295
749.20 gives 0.293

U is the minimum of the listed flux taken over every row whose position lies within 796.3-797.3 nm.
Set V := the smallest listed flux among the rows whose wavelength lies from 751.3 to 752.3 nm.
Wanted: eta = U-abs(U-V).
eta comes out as 12.0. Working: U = 15.84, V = 12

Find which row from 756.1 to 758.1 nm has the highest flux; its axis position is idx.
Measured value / 756.60 nm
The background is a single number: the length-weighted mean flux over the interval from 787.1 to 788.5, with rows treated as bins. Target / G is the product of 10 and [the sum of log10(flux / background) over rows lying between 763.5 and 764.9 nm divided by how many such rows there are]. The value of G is 0.06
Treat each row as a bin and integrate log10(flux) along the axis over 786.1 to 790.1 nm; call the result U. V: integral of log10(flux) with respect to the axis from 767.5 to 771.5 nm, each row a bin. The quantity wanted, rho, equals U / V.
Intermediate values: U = 4.88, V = 4.81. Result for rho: 1.01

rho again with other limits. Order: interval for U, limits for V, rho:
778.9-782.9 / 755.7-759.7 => 0.92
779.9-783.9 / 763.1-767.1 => 0.91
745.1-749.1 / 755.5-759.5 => 1.00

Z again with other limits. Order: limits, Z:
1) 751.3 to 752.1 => 4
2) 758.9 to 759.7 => -4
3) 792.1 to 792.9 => 0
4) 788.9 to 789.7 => 4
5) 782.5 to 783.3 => 1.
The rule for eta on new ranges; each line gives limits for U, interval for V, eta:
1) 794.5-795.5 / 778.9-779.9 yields 12.3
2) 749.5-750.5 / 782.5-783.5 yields 4.9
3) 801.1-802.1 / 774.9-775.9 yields 11.1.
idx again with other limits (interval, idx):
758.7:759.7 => 759.00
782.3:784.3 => 783.60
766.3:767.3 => 767.00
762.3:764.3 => 762.80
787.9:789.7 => 788.80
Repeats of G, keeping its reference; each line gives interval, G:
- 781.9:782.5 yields -4.08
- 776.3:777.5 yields 0.12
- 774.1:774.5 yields -0.01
